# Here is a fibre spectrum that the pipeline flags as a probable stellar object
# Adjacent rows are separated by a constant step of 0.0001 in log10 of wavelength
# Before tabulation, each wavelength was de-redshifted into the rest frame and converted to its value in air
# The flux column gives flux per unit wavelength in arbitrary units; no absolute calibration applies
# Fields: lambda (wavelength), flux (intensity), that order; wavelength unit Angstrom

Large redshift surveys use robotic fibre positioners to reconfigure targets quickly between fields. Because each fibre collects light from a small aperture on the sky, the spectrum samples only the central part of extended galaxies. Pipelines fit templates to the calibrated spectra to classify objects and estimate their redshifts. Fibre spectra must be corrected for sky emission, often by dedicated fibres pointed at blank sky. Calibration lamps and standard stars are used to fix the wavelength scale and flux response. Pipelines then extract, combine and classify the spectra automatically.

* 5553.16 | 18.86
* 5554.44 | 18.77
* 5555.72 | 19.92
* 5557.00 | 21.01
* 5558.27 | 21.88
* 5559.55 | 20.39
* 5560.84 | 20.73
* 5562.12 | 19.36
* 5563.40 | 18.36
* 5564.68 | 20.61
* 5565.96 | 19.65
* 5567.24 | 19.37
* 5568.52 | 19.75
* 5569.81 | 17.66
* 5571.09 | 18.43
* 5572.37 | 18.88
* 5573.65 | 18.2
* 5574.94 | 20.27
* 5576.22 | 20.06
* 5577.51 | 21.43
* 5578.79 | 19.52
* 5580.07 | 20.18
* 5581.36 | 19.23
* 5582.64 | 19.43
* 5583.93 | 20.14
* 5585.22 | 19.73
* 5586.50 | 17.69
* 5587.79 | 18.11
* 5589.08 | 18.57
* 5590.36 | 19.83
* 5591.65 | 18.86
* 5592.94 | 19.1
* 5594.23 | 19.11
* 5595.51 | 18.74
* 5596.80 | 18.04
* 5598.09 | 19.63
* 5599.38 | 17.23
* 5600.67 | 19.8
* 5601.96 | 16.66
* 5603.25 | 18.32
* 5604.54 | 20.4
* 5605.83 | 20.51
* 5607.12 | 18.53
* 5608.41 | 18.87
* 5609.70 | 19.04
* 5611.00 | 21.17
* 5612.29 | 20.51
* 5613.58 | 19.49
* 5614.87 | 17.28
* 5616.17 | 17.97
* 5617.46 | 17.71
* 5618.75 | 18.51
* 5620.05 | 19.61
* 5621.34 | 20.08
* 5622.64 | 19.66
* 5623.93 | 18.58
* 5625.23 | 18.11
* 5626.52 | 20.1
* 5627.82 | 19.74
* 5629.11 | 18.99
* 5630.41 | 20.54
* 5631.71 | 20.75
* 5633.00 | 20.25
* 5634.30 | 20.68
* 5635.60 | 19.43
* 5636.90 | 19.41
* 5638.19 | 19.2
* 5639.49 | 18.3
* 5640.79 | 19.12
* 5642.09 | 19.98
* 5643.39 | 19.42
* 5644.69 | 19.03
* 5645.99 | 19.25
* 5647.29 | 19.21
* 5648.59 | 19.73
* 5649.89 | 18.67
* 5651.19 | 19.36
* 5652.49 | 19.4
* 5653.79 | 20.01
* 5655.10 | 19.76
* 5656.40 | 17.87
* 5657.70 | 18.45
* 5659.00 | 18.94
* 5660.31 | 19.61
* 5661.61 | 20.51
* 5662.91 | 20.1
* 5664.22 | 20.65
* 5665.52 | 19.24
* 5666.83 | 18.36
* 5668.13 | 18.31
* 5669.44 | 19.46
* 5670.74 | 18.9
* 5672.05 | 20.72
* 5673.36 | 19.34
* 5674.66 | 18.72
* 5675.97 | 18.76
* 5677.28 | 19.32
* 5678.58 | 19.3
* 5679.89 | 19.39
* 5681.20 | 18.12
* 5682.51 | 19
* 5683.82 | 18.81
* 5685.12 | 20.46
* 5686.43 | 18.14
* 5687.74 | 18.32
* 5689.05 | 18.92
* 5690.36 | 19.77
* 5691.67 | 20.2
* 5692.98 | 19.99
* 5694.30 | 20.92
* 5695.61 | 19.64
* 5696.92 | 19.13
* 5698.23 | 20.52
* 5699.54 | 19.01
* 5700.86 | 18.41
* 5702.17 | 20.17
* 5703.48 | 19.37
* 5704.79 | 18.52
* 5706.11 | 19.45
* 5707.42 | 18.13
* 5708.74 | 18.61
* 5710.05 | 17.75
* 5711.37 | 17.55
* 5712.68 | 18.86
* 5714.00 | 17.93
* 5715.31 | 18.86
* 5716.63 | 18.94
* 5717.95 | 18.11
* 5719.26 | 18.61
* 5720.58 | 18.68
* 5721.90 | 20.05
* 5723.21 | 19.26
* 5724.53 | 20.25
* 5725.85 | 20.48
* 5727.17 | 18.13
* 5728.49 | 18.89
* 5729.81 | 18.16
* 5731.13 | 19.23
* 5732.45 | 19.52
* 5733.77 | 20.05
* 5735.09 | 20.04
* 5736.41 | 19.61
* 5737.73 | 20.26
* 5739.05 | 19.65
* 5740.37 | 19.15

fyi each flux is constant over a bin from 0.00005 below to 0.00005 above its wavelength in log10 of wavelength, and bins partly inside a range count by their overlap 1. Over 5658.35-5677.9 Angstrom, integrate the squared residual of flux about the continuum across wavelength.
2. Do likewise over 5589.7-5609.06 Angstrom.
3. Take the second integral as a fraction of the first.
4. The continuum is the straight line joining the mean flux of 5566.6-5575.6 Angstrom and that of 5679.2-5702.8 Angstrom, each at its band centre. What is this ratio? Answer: 1.8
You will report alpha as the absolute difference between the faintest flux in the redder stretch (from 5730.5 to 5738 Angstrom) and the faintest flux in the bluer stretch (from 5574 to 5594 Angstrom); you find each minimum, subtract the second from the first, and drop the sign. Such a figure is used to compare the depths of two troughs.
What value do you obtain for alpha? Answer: 1.5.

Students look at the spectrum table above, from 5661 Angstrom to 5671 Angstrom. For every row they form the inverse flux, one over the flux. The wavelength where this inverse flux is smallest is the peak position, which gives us 5664.22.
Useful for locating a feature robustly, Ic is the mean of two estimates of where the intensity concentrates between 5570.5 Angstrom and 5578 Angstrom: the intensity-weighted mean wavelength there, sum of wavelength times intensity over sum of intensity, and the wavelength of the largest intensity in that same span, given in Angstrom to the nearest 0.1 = 5576.0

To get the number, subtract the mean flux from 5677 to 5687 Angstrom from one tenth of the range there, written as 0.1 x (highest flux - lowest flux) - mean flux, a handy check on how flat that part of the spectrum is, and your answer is -18.8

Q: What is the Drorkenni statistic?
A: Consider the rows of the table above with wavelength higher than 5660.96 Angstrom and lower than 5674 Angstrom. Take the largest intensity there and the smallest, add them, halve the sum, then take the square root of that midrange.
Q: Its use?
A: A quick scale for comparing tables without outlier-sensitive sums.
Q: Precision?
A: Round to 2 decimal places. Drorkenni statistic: 4.42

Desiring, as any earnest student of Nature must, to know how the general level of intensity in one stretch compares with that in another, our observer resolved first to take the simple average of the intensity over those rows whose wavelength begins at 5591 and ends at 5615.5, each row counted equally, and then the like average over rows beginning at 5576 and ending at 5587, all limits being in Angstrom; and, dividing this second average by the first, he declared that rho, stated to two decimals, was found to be 1.04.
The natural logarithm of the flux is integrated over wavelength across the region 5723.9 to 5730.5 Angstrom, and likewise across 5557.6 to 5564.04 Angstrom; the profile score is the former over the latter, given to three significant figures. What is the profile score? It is 1.01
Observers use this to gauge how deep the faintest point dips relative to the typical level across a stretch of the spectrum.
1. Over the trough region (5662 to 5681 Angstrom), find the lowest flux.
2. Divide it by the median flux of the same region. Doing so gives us 0.948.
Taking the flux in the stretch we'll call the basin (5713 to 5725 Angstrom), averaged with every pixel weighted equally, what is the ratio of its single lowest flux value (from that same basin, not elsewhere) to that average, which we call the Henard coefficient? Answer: 0.95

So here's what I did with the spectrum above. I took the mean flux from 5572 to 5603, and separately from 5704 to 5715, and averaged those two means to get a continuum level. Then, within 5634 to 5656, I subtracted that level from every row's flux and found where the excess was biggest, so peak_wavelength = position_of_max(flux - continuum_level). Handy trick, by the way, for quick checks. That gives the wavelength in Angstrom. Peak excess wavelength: 5634.30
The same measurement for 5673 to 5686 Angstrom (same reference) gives 5685.12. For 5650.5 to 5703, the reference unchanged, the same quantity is 5694.30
